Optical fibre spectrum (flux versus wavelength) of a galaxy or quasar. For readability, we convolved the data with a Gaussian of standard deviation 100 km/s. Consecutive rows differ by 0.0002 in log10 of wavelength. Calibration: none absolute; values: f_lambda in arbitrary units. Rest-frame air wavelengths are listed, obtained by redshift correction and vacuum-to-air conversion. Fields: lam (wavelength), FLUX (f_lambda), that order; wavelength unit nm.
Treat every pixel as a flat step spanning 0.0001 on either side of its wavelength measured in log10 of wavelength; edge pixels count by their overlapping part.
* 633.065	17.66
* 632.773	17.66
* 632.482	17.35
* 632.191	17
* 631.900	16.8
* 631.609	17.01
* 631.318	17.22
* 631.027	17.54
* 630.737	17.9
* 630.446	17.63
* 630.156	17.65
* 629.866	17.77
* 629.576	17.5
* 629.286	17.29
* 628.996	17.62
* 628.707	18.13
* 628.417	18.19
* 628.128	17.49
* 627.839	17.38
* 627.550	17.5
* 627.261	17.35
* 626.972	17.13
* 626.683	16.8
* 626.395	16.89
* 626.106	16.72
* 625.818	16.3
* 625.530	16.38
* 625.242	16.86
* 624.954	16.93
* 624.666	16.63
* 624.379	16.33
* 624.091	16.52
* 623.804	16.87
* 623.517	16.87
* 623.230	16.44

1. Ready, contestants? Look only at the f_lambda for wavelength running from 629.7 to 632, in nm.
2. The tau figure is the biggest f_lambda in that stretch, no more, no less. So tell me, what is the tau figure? 17.9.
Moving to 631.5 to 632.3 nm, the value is 17.01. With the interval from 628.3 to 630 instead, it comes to 18.19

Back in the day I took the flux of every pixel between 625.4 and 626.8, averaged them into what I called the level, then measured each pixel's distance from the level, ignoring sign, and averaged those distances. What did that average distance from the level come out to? 0.22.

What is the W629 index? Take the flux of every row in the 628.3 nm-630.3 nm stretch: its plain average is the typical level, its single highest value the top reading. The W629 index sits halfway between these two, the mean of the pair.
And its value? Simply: 18.0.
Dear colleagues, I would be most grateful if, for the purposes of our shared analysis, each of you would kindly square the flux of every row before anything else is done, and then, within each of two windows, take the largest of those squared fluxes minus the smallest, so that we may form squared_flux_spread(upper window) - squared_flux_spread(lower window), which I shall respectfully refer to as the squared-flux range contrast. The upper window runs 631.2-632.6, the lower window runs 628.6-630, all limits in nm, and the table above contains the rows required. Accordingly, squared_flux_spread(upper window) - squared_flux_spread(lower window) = -11.0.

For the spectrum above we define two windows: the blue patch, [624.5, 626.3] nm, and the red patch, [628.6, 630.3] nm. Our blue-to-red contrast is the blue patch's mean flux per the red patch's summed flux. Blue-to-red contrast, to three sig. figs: 0.157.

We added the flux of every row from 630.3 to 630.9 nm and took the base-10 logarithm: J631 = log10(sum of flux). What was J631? 1.6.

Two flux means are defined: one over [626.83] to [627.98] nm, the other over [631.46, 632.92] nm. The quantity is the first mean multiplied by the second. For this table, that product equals 298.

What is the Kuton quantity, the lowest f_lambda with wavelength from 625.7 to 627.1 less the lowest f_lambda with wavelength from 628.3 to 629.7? -1.0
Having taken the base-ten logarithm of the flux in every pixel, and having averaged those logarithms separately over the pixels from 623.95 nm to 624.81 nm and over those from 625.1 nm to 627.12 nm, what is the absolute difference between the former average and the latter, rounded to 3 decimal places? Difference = 0.006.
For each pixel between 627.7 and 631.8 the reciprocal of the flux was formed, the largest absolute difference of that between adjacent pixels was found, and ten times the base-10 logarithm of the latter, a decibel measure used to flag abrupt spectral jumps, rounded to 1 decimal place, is -26.6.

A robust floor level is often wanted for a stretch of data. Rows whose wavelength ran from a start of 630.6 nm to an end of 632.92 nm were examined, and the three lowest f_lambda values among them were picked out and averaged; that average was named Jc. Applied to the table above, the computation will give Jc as 16.9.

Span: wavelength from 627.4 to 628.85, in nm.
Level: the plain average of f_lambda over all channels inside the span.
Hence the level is 17.7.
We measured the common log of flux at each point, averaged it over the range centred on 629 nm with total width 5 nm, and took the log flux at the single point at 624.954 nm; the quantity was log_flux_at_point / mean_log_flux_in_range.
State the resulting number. 0.988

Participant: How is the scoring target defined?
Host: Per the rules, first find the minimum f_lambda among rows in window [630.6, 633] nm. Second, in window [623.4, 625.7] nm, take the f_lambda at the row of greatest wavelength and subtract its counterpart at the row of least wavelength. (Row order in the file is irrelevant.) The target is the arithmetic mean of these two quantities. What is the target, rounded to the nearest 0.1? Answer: 8.2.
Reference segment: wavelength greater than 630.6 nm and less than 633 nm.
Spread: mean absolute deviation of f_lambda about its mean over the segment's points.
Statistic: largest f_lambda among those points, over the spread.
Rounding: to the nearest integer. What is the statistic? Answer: 59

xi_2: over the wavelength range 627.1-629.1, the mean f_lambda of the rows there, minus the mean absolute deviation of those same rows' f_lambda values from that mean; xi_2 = 17.4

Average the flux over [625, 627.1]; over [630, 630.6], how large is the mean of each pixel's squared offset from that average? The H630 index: 0.84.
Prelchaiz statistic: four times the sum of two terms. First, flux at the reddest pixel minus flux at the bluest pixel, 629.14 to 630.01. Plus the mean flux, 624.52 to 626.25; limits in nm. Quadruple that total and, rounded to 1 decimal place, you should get 68.5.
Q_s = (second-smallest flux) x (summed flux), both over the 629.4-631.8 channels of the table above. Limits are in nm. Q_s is 2415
